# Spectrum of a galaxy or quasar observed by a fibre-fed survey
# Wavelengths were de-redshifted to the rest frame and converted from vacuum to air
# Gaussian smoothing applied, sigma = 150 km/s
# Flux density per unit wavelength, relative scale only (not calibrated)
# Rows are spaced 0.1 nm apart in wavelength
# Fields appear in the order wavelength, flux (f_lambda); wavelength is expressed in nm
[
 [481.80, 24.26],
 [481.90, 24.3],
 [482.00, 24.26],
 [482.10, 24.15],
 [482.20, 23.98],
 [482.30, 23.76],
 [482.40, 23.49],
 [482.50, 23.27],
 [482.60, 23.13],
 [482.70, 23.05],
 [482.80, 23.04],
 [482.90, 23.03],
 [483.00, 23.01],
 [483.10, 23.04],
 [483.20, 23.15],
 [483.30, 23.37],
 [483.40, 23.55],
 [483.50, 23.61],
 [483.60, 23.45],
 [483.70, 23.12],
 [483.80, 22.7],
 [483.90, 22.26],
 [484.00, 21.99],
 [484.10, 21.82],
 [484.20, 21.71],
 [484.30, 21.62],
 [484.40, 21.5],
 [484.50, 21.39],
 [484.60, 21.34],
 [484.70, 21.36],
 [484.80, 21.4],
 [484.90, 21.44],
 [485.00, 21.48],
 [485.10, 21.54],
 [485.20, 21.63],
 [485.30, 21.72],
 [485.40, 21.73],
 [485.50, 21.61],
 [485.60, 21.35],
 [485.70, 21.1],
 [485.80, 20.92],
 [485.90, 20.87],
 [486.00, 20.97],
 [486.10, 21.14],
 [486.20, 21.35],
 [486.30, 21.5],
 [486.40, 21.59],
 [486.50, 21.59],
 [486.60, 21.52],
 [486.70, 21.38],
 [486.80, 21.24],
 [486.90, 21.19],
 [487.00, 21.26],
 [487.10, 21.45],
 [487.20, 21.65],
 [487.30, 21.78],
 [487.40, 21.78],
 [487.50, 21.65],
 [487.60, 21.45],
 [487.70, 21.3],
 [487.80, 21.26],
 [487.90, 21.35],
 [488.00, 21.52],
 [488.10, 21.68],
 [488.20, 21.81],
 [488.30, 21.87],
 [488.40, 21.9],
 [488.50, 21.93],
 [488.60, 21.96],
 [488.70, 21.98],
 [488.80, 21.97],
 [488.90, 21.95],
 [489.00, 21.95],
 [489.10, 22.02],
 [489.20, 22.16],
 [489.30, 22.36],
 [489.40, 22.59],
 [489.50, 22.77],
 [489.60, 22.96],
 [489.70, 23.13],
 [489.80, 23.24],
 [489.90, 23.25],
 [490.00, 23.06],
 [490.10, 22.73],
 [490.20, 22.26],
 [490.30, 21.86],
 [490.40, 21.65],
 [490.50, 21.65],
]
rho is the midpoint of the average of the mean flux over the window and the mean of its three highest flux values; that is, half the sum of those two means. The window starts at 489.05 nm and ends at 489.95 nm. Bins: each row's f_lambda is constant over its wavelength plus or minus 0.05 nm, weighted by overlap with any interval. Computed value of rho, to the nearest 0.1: 23.0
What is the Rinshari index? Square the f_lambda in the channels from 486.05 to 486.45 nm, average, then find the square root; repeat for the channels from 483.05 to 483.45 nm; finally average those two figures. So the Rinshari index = 22.3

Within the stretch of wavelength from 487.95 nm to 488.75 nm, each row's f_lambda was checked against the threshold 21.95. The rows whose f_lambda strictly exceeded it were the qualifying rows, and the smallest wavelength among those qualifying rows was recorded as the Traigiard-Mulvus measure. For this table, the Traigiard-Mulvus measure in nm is 488.60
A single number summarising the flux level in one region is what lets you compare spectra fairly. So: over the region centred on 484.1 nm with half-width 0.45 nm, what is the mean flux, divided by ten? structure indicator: 2.20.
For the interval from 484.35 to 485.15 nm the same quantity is 2.14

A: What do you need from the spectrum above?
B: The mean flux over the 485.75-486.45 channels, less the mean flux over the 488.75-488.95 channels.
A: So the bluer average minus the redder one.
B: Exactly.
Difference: -0.8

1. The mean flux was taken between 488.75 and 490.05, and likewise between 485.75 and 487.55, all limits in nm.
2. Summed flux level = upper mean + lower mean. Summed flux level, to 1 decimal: 43.9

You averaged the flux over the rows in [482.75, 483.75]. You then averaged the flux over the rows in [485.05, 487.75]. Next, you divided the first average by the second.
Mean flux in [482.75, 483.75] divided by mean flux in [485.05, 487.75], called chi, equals 1.08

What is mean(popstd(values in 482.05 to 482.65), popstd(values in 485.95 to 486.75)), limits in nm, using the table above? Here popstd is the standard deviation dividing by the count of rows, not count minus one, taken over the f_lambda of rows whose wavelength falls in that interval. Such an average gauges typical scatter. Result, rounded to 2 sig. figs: 0.29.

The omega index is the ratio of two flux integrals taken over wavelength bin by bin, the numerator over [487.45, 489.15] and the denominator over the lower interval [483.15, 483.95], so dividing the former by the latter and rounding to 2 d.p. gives 2.00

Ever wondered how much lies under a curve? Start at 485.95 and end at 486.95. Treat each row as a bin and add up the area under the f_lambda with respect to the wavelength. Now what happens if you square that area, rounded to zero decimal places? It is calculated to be 456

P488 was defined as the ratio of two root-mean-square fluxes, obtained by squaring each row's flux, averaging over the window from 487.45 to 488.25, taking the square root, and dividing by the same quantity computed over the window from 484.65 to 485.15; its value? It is 1.00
